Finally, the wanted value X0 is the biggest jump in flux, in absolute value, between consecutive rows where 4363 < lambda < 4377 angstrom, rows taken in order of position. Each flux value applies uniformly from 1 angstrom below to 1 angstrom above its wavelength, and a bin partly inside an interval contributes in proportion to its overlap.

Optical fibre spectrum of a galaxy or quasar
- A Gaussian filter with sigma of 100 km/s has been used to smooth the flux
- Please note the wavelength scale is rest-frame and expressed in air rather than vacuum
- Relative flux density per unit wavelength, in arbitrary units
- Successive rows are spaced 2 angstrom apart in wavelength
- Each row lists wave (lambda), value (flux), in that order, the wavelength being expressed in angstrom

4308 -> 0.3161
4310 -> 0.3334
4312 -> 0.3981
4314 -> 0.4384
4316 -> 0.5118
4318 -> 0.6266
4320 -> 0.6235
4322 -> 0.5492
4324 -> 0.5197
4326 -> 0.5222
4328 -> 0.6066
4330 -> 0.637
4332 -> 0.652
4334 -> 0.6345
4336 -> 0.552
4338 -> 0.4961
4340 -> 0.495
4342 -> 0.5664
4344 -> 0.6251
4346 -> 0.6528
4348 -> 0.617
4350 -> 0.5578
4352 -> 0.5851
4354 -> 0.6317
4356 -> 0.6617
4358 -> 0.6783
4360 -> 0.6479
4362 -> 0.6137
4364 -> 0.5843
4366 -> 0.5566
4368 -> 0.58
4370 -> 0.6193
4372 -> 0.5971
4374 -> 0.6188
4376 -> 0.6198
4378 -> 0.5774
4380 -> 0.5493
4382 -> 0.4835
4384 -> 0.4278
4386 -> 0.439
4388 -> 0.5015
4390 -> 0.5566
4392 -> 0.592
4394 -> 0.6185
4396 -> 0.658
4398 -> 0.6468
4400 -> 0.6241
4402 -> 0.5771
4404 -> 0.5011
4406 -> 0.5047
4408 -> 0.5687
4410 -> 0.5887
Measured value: 0.039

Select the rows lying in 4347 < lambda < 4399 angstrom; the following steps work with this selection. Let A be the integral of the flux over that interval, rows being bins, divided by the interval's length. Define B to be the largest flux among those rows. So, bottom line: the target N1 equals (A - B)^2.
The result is 0.0086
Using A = 0.585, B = 0.6783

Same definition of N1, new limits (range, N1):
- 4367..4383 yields 0.0015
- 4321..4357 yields 0.0056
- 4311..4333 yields 0.0098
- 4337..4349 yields 0.0060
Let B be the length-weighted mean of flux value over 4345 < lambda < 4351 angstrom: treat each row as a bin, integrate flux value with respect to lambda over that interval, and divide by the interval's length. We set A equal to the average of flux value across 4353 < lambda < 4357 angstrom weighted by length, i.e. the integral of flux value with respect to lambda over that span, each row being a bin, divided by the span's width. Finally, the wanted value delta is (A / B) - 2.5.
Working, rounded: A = 0.647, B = 0.609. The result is -1.44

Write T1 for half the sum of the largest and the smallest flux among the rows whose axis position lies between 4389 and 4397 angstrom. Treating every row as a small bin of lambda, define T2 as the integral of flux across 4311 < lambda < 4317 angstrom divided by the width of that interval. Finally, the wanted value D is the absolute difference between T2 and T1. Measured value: 0.16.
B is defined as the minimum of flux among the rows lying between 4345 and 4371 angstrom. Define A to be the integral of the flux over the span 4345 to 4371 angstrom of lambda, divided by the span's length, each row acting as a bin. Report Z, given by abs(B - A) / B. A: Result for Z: 0.10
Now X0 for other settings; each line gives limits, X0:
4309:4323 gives 0.115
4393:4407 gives 0.076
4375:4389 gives 0.066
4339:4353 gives 0.071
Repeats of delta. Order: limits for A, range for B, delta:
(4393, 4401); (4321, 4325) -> -1.31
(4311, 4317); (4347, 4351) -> -1.73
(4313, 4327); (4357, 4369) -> -1.61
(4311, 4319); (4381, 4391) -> -1.47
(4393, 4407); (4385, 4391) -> -1.32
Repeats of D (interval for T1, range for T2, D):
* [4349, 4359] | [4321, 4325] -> 0.08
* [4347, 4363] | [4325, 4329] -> 0.05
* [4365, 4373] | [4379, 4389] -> 0.11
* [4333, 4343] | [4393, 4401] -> 0.07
